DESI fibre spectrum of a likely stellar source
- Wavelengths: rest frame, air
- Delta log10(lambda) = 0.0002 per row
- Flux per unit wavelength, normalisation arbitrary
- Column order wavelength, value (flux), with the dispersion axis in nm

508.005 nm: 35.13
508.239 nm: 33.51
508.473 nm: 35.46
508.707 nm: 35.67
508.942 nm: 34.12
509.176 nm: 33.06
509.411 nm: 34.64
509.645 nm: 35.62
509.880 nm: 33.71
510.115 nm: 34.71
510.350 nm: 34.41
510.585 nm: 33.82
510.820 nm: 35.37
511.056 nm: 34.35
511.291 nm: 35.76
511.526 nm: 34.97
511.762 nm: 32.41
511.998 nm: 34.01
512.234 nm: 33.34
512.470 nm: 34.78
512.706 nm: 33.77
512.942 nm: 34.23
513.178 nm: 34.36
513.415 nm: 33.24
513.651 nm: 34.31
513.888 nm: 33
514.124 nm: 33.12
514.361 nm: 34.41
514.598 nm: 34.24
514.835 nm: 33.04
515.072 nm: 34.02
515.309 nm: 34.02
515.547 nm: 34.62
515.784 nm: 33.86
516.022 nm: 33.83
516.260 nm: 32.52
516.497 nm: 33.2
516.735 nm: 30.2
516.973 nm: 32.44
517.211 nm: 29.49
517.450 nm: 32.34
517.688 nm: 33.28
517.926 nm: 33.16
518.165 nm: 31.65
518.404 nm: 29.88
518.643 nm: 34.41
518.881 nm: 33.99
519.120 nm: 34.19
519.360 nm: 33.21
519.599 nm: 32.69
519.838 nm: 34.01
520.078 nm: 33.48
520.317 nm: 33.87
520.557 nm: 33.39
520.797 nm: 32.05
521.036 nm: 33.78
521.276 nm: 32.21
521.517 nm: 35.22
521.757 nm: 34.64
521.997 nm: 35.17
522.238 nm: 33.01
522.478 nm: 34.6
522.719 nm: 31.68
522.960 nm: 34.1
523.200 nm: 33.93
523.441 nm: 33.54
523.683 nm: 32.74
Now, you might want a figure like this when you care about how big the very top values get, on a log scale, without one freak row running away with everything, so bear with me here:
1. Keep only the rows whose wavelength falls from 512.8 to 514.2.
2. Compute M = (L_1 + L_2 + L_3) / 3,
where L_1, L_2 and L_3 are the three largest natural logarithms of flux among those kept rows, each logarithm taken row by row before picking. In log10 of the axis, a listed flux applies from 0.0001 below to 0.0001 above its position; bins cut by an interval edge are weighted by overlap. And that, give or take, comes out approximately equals 3.54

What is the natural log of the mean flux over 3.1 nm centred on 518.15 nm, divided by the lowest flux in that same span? 0.093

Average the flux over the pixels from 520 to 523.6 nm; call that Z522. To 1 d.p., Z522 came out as 33.6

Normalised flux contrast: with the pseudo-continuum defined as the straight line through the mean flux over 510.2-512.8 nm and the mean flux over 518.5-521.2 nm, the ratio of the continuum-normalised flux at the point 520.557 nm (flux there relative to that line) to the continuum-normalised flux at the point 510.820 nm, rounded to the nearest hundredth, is 0.97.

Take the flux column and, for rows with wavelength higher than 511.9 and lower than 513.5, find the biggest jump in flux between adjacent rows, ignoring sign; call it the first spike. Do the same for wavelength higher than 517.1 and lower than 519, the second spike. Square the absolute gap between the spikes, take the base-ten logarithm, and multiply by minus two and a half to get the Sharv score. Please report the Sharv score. -2.4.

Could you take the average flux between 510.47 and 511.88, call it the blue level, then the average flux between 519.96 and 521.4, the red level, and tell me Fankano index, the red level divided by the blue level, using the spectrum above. 0.96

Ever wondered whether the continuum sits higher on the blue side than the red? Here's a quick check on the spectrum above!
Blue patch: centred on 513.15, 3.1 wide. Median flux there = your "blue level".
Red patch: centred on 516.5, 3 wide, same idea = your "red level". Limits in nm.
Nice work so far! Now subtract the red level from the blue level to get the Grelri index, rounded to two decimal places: 0.81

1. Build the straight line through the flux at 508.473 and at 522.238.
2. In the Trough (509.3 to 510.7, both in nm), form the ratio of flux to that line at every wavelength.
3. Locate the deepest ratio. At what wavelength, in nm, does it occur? 509.880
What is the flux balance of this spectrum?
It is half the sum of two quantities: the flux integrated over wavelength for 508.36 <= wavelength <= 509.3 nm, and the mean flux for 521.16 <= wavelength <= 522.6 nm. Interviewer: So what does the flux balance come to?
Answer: 33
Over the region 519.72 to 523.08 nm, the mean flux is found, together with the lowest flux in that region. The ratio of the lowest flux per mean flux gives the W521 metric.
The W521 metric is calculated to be 0.941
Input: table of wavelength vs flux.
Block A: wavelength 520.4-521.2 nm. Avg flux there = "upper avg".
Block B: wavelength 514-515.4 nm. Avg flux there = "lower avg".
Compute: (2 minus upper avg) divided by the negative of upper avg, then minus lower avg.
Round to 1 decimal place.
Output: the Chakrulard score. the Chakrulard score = -32.9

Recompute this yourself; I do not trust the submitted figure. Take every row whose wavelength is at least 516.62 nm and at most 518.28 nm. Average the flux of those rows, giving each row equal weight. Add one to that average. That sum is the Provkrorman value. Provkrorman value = 32.8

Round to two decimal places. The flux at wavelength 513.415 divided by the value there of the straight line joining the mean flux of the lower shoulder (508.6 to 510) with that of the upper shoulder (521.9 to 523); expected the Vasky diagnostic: 0.97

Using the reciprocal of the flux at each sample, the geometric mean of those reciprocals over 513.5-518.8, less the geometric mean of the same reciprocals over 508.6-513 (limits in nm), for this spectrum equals 0.0013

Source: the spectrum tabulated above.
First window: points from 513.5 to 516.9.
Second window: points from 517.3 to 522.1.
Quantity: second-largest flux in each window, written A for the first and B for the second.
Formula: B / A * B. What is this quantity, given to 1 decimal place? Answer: 35.9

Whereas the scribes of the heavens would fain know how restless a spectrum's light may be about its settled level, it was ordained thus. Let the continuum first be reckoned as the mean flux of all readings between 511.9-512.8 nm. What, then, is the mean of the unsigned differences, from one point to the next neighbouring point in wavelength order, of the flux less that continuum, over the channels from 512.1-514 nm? 0.93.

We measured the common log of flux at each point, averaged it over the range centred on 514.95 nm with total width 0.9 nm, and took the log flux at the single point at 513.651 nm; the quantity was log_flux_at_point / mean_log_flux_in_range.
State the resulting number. 1.004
